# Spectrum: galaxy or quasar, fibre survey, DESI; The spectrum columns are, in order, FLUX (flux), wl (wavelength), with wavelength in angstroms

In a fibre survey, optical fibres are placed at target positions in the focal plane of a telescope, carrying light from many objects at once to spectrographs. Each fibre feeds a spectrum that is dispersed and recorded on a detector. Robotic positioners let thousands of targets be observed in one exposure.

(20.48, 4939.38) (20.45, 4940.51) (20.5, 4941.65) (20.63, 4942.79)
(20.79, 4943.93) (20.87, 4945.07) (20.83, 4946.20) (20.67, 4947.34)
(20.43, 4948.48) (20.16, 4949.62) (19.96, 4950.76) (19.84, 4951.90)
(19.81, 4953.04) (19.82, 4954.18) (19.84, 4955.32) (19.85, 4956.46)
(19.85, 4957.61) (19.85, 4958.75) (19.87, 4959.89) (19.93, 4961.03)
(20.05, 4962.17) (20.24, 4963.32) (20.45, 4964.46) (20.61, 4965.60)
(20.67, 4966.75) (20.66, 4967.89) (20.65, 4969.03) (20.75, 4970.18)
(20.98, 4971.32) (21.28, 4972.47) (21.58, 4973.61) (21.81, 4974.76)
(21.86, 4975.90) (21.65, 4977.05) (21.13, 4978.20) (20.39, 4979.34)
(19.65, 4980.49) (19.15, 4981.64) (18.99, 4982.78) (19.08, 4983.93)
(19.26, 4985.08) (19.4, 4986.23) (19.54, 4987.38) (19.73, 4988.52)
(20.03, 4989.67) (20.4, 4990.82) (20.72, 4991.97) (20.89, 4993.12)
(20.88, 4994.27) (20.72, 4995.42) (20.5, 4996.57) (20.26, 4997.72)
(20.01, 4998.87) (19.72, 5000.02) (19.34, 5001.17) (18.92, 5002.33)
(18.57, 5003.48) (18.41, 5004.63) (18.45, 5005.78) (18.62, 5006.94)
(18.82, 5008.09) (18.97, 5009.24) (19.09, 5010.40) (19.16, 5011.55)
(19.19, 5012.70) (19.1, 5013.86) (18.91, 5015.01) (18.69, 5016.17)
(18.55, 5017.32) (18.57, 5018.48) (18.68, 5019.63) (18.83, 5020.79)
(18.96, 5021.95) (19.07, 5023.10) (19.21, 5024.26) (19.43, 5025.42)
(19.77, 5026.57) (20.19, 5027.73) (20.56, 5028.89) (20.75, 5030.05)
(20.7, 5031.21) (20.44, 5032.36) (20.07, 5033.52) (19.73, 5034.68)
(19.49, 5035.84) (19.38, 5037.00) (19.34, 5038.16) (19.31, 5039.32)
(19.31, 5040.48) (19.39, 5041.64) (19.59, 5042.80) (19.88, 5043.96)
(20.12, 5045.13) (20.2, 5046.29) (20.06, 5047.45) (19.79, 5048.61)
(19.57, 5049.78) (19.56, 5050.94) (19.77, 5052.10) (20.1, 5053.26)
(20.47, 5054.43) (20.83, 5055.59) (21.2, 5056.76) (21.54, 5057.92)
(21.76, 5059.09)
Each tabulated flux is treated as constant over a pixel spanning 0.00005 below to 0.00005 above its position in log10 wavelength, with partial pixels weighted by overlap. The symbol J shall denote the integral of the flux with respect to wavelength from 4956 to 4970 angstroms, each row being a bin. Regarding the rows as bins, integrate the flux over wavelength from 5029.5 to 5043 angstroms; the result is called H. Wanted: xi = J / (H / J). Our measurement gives 300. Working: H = 267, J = 283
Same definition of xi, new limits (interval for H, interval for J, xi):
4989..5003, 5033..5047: 268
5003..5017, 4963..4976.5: 304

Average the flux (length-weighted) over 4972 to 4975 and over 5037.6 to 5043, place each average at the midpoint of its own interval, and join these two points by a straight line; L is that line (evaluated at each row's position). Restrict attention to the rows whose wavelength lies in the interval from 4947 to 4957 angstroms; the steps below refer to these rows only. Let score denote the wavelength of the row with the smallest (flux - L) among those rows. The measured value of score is 4951.90 angstroms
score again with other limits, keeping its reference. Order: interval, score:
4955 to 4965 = 4955.32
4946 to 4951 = 4950.76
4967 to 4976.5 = 4967.89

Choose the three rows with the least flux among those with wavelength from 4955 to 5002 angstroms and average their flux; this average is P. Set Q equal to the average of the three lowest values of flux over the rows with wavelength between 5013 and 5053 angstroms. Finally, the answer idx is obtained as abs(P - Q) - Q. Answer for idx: -18.1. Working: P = 19.1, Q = 18.6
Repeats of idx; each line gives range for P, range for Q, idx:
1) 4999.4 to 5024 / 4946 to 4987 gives -18.5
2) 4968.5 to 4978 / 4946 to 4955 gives -18.9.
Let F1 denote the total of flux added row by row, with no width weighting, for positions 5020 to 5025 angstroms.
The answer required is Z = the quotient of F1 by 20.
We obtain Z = 3.80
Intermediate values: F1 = 76.1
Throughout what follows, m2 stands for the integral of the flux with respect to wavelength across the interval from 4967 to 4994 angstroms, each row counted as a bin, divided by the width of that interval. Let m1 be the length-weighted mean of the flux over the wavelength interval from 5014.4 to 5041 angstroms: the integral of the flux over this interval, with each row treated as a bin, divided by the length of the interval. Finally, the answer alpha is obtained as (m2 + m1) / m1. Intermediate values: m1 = 19.5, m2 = 20.4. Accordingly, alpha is 2.05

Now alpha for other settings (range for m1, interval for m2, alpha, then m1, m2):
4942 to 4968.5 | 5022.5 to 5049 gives 1.98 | 20.3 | 19.8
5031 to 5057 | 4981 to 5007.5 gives 1.99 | 19.9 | 19.6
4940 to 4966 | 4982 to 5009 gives 1.97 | 20.2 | 19.6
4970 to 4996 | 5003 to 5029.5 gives 1.93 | 20.4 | 19.0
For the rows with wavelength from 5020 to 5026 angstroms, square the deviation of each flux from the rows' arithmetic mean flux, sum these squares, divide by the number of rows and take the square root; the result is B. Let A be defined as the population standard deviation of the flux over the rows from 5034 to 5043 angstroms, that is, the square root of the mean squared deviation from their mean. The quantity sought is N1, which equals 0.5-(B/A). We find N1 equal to -1.0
